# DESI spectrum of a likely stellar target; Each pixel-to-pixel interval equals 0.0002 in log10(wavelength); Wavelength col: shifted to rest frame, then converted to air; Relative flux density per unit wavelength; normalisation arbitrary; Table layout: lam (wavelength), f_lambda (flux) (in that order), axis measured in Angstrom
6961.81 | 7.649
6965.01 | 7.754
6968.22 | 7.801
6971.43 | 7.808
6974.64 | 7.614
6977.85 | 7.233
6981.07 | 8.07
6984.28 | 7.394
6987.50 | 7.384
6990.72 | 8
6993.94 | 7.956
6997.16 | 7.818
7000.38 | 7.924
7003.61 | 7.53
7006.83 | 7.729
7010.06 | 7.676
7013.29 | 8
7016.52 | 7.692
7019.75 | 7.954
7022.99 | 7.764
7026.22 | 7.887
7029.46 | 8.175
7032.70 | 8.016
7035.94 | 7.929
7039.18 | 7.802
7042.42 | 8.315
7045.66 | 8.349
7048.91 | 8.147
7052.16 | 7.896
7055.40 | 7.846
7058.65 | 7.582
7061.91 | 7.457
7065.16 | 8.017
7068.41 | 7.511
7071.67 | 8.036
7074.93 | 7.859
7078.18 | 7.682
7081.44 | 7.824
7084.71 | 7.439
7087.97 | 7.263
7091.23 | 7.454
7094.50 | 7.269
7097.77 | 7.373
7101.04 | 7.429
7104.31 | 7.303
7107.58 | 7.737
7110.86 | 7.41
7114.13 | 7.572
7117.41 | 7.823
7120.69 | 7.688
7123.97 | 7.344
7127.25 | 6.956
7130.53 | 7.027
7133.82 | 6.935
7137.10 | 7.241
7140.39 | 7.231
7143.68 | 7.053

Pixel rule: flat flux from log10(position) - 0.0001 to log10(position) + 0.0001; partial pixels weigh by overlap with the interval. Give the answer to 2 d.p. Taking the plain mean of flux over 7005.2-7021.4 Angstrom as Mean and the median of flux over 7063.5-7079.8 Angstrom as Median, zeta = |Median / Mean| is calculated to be 1.01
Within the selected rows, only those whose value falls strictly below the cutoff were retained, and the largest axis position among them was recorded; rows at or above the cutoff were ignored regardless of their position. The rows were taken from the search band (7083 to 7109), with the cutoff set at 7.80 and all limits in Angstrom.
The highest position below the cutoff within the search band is 7107.58 Angstrom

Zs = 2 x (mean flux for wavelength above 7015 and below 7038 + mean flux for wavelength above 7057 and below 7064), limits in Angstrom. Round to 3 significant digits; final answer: 30.9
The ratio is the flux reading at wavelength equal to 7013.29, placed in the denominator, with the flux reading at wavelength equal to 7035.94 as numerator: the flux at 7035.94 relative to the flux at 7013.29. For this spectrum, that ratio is 0.99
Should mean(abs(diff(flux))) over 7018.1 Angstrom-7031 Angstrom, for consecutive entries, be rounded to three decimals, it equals 0.200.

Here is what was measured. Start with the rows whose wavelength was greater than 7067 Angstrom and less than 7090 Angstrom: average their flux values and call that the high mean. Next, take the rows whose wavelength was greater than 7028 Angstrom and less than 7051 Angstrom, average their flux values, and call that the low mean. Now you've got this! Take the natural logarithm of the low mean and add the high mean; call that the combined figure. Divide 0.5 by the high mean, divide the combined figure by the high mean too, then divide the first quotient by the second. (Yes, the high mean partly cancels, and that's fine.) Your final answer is 0.0513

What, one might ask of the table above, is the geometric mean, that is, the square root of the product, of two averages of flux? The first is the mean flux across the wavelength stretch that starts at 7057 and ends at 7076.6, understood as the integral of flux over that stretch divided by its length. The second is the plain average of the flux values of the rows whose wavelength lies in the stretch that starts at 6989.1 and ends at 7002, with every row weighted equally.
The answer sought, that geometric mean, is 7.8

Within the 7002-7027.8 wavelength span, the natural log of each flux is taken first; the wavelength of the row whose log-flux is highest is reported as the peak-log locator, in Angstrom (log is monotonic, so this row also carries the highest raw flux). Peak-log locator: 7013.29 Angstrom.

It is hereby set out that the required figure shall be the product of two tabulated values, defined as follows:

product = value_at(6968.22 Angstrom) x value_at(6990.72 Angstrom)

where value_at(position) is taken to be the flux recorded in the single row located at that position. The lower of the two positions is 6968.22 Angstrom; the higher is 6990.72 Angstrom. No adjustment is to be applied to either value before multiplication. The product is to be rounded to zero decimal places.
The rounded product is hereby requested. 62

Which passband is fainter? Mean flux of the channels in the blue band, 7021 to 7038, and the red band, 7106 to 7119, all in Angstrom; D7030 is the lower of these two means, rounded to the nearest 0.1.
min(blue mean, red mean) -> 7.6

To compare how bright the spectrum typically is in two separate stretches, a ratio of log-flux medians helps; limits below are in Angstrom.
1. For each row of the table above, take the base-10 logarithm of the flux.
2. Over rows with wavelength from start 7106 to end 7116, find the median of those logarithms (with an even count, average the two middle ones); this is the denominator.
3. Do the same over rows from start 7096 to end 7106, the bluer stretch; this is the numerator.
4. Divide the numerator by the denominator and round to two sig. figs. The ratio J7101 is 0.99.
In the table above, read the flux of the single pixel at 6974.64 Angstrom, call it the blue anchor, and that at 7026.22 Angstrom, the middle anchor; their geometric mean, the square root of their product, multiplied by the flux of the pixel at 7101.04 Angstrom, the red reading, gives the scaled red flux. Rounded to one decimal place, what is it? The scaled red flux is 57.6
